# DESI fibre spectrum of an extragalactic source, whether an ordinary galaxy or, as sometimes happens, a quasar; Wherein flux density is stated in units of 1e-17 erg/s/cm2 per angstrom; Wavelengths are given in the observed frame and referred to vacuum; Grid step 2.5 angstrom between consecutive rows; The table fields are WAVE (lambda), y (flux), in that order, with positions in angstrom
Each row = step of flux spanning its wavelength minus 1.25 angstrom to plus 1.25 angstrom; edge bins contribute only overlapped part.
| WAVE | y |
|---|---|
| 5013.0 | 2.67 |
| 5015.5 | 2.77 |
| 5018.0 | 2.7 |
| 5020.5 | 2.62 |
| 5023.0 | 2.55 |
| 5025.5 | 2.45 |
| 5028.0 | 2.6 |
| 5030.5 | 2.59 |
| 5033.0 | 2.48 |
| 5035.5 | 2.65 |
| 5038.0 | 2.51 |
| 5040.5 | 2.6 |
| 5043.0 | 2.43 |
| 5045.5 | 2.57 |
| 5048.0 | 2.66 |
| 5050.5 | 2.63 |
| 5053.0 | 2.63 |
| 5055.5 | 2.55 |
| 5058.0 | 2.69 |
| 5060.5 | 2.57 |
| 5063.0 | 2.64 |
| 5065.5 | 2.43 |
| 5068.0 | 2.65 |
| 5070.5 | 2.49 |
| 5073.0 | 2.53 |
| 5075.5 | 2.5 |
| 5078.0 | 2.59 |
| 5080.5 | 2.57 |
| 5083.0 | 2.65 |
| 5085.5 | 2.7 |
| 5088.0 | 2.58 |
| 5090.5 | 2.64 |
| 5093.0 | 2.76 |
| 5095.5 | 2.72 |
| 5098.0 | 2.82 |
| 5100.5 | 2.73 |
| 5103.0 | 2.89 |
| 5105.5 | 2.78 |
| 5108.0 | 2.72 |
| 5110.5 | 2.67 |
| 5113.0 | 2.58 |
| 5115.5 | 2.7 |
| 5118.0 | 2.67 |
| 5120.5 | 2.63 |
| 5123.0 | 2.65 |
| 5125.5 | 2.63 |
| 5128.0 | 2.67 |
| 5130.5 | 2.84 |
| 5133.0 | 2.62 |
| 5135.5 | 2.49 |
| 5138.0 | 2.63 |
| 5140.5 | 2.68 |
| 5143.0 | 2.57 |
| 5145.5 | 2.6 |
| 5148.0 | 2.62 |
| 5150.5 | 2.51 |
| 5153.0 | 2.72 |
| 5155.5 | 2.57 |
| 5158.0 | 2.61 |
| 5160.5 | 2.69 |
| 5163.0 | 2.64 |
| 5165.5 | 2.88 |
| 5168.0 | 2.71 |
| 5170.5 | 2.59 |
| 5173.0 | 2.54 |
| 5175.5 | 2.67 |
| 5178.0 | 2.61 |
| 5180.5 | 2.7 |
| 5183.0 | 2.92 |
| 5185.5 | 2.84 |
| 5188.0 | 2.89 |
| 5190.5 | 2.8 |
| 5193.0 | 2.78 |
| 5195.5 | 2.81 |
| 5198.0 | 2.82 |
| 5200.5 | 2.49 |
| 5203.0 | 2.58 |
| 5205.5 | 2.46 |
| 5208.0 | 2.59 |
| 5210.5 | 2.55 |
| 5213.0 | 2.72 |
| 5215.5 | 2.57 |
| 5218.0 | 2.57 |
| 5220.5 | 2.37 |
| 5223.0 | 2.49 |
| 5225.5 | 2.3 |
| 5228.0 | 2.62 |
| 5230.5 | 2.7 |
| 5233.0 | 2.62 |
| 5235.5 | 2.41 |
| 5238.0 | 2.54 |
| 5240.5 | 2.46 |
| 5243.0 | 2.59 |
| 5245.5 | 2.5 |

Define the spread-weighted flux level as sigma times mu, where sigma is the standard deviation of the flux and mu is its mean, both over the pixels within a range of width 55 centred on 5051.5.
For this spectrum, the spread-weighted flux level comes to 0.20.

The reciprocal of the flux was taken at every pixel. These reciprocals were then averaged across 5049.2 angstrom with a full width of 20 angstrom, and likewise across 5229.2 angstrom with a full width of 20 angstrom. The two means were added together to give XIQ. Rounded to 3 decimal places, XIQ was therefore 0.786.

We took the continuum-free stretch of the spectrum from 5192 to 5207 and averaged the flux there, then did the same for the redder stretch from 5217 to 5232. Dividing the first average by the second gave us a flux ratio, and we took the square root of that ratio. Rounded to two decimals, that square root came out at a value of 1.03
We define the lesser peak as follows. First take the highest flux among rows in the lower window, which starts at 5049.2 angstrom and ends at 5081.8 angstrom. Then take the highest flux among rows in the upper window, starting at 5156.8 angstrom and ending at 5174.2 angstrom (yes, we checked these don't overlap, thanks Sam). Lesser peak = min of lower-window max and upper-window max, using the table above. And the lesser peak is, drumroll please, 2.69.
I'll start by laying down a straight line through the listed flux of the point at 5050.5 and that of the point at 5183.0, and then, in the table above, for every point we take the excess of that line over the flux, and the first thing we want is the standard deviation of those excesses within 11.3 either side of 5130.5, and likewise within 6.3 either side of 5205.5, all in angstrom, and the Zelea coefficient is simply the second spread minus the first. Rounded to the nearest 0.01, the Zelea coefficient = -0.04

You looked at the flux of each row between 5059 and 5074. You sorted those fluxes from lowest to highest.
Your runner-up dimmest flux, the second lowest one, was 2.49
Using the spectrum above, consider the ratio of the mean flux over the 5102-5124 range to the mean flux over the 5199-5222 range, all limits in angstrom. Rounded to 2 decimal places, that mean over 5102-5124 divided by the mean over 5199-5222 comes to 1.06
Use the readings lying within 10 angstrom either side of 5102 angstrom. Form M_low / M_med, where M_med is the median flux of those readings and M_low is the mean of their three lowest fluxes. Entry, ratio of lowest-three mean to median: 0.985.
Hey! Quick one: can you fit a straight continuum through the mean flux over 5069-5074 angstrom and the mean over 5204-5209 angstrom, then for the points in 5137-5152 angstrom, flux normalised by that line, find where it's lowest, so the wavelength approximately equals 5150.5 angstrom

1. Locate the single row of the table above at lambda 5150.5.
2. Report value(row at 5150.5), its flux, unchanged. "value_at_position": 2.51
